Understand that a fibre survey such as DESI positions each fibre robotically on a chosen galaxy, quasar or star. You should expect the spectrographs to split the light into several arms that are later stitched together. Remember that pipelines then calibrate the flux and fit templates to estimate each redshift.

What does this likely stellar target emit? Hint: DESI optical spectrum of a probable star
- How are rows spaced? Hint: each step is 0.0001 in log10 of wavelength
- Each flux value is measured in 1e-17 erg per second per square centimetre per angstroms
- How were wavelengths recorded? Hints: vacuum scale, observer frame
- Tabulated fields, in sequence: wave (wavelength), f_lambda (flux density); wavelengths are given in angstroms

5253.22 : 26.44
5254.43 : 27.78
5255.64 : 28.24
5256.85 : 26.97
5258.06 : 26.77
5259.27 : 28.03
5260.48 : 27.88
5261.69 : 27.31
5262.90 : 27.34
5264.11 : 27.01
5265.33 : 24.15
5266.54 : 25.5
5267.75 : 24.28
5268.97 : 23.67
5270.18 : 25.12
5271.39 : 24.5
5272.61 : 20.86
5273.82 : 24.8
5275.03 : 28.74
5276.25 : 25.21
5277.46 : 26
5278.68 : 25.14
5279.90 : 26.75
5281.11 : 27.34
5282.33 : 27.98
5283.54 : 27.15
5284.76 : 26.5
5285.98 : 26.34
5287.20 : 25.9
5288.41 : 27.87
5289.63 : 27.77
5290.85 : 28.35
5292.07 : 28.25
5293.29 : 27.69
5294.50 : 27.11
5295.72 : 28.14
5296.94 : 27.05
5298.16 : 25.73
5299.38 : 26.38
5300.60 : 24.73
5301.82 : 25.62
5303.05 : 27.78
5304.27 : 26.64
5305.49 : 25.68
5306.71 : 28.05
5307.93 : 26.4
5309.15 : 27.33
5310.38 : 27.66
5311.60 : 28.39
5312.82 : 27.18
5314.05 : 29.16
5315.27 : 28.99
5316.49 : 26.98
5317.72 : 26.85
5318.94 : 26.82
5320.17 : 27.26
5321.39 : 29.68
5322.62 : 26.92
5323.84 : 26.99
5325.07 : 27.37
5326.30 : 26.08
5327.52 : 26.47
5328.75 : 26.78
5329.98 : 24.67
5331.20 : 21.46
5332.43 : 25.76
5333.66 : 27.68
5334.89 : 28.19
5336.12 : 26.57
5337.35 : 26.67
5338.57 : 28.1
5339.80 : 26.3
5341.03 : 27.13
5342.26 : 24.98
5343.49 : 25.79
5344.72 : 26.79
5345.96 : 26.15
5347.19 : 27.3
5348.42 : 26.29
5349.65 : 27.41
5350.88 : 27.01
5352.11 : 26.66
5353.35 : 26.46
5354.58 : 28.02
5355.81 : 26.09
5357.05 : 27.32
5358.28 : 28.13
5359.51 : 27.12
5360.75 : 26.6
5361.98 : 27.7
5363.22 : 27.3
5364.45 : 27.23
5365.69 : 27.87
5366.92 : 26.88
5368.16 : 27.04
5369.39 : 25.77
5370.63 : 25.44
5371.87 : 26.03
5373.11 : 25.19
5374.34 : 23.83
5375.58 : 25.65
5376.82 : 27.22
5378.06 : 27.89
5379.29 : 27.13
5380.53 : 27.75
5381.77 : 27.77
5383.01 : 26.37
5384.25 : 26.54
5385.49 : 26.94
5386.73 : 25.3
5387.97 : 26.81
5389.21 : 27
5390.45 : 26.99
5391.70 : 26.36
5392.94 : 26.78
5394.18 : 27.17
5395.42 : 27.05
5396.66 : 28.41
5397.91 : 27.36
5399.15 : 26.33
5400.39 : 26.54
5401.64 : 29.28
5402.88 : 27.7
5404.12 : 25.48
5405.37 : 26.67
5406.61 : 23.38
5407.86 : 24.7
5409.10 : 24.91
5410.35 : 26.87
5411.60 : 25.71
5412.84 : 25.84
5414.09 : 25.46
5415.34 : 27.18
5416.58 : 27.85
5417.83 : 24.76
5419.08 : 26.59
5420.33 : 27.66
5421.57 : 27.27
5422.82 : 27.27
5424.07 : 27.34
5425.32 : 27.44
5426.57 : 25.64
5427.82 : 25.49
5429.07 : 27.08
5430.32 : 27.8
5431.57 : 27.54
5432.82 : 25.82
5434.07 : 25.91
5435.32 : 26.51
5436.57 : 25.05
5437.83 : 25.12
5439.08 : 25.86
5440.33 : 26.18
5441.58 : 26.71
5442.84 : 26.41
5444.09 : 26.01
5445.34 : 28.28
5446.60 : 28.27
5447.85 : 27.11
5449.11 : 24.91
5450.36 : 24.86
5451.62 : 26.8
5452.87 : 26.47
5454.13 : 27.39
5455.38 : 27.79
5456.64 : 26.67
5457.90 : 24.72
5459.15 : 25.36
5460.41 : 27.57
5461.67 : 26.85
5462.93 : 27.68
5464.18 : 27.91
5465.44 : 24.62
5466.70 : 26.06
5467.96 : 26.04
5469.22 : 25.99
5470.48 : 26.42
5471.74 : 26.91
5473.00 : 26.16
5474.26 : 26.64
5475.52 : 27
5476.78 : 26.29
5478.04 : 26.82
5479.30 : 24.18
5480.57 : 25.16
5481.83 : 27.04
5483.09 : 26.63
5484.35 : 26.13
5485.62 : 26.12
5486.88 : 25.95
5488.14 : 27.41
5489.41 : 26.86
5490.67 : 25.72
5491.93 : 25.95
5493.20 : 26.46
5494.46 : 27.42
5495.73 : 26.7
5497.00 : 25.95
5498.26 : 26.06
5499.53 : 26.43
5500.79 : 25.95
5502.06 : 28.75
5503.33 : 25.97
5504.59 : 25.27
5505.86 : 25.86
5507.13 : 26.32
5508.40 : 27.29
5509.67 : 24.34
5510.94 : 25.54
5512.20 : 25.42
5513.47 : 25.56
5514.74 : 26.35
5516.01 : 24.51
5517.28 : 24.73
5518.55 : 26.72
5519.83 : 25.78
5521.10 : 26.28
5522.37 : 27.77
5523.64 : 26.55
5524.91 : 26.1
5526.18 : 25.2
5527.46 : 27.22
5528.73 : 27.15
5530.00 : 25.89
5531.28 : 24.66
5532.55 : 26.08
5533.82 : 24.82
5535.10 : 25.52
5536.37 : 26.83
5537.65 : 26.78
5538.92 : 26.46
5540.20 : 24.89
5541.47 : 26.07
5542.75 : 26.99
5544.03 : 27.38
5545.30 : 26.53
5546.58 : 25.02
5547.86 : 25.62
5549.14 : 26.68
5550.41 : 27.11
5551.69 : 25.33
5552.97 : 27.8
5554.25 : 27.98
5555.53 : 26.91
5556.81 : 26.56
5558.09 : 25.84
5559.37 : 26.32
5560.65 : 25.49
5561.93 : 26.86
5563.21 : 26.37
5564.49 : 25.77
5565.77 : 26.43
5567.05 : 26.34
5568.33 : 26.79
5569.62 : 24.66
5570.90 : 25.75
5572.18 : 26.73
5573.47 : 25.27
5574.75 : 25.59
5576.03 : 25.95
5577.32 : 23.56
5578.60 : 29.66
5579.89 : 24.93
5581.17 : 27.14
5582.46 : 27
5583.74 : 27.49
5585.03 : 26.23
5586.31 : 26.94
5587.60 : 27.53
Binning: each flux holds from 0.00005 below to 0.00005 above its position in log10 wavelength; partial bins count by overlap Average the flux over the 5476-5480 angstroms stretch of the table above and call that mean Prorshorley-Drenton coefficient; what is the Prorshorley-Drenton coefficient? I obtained 25.8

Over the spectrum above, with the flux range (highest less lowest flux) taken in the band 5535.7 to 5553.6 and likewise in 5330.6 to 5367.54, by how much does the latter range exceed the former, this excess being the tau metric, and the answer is 4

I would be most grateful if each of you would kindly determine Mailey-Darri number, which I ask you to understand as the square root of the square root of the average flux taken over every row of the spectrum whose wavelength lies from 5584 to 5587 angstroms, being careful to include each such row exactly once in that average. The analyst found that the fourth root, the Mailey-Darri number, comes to 2.27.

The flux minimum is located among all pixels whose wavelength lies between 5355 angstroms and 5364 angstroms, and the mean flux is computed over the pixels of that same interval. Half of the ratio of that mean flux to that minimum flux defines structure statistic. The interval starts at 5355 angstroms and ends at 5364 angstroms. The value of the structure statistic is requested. 0.521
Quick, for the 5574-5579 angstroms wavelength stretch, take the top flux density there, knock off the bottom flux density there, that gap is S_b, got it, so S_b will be 6.1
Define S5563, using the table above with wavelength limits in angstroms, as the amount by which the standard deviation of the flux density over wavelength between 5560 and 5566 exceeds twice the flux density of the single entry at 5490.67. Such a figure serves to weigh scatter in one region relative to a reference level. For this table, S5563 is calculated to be -50.9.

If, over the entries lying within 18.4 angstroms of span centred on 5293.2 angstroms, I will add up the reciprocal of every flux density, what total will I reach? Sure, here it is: 0.559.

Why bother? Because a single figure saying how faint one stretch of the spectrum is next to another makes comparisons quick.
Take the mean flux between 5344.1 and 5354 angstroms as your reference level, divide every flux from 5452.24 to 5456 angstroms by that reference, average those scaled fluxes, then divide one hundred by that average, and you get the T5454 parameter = 98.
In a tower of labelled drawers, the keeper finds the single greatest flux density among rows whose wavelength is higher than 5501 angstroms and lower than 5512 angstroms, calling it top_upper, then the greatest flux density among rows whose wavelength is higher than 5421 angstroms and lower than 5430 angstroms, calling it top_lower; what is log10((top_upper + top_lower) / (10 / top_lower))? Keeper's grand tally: 2.19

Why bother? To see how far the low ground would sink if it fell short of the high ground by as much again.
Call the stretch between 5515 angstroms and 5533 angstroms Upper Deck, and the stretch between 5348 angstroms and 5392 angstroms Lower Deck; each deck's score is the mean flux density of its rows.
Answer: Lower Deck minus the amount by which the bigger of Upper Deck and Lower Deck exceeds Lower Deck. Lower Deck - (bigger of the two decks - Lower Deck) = 26.8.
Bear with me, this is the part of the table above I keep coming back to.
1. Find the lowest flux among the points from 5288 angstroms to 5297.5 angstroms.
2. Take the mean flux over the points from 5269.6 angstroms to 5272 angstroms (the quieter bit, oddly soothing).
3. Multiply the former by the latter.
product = 671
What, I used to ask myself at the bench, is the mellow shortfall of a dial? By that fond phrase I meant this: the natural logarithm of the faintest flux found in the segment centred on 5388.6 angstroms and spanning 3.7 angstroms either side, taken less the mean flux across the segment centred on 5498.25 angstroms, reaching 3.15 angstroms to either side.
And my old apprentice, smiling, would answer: -23.0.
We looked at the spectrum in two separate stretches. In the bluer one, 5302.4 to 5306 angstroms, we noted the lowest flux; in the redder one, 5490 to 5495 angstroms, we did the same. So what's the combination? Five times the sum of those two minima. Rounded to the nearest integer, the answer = 257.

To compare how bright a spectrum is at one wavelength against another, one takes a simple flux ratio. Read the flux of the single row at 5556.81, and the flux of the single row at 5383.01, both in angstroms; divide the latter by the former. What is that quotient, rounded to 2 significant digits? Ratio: 0.99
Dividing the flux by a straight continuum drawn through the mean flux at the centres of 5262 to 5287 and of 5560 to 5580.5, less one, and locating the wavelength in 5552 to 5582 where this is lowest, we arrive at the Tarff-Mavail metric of 5577.32 angstroms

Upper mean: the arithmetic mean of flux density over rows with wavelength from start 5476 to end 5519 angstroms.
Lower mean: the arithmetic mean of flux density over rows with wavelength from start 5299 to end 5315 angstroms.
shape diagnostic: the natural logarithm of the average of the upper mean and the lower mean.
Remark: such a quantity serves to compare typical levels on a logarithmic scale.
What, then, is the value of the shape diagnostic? 3.28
